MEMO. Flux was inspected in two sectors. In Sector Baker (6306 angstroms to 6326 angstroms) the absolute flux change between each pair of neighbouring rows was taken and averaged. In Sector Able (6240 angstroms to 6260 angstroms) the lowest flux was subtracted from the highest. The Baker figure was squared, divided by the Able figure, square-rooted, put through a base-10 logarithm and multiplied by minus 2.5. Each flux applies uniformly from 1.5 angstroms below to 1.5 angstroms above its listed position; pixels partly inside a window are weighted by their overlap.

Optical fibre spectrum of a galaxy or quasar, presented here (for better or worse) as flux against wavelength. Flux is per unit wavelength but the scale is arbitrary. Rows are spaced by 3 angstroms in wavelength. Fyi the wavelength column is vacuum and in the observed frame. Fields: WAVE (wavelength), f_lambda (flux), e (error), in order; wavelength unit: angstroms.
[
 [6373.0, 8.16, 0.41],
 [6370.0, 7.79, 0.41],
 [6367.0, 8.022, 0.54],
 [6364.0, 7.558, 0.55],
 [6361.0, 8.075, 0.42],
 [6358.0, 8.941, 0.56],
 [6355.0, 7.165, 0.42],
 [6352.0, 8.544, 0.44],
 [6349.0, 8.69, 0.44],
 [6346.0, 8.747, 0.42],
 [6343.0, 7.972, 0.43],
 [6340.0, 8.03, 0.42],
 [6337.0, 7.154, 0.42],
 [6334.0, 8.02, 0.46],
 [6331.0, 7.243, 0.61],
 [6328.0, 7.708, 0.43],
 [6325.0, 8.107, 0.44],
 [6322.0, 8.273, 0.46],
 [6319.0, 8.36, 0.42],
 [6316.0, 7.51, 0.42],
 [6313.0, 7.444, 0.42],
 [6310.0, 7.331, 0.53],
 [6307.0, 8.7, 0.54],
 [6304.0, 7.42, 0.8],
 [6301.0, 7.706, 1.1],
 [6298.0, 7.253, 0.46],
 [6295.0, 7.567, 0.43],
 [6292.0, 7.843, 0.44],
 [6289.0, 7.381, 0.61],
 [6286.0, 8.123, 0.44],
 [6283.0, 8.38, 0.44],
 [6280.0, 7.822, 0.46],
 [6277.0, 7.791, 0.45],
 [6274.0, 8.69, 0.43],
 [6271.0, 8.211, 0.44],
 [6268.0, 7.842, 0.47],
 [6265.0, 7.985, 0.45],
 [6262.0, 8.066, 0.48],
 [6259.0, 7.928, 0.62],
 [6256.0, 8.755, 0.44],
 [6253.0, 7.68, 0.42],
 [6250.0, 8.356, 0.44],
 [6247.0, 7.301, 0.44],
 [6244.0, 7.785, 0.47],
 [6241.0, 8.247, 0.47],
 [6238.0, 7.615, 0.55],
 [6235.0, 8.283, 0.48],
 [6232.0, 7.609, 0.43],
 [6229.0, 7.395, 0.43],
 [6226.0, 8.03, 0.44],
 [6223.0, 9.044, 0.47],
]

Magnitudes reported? 1.1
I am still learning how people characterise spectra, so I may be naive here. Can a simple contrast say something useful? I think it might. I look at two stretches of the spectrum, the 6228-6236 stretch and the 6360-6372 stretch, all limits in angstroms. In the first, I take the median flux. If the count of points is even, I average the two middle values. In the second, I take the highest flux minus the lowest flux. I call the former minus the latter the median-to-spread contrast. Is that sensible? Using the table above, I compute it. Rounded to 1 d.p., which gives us 7.1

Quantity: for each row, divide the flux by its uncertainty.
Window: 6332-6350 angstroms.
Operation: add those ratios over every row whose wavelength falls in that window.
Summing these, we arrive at 113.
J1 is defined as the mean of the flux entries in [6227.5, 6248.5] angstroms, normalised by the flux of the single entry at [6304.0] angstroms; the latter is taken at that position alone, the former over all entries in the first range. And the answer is 1.044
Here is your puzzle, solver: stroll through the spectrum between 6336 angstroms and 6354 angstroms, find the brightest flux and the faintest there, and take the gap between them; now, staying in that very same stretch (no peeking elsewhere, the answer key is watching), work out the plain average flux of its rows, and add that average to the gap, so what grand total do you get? 9.78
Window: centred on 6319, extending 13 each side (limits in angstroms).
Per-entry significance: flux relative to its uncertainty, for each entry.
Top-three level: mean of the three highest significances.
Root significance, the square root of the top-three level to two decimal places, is 4.33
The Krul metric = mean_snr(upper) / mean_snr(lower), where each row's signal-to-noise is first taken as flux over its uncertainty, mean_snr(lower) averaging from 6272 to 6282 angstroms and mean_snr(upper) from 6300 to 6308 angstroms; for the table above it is 0.59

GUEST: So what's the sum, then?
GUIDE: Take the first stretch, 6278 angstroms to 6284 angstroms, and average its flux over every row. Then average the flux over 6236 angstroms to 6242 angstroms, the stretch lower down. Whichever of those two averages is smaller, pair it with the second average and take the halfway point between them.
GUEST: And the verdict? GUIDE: 7.93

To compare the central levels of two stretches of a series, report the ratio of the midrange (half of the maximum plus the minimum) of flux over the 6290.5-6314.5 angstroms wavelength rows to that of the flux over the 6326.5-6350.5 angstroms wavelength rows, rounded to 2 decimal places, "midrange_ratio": 1.00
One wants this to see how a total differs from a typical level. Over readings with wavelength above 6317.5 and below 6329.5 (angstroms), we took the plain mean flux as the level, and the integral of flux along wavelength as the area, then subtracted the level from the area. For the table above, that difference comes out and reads 89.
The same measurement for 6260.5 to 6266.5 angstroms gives 40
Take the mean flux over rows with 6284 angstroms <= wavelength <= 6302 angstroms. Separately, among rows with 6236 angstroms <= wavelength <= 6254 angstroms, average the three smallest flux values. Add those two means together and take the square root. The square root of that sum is 3.90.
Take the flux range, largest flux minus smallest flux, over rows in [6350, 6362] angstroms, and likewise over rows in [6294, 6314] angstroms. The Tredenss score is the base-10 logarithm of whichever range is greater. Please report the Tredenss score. 0.25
